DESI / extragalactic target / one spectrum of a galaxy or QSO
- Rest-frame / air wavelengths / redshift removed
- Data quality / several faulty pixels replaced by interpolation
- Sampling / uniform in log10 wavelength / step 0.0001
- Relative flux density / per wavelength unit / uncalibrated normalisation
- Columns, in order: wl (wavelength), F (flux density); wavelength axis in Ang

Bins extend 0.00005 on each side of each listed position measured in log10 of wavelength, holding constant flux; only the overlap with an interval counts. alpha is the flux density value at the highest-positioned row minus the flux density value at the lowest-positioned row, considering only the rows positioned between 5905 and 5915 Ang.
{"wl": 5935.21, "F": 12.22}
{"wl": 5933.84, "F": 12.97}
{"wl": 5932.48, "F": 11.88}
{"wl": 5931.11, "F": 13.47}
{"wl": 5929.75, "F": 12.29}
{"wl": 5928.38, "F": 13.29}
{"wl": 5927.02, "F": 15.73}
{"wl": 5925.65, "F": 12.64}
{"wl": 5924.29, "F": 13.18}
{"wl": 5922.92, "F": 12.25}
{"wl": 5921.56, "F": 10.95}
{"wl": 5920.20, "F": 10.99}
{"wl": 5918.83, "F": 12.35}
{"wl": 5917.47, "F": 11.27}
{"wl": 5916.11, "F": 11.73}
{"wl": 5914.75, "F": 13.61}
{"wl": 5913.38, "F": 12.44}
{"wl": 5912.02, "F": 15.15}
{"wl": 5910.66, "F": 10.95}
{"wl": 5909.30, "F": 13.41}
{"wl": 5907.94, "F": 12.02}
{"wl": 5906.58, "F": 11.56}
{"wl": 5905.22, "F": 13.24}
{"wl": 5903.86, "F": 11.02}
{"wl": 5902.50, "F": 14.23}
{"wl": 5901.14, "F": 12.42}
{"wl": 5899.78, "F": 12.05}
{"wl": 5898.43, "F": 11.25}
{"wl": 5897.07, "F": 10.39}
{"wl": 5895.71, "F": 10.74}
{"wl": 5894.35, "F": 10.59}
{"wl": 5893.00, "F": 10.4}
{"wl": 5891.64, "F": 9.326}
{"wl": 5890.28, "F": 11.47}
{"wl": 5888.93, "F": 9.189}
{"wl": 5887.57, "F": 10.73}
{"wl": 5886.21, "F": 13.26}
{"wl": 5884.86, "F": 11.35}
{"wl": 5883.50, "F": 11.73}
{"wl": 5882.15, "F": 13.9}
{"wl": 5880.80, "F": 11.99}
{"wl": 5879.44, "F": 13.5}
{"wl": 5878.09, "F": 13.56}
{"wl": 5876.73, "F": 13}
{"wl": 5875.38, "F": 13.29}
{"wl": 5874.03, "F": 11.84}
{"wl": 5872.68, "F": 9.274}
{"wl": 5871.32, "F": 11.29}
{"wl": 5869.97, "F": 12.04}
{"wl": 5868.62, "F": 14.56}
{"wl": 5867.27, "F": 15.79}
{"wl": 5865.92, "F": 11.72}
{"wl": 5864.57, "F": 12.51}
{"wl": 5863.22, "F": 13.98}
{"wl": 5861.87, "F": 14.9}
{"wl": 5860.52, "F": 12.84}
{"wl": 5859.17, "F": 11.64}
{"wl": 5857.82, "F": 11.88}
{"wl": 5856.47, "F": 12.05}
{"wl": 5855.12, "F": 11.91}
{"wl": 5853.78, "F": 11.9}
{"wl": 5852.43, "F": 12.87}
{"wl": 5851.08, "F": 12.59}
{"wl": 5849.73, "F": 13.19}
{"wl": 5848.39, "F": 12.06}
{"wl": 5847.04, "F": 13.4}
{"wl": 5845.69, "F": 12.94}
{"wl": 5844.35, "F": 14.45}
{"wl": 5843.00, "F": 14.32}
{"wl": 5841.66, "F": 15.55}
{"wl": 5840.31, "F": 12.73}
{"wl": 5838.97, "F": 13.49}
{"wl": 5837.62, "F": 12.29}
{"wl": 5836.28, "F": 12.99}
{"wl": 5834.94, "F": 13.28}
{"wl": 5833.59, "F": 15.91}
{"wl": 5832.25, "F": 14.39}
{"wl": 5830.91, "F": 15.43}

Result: 0.4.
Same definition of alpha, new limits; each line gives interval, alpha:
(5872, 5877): 3.7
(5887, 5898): -0.3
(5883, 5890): -2.5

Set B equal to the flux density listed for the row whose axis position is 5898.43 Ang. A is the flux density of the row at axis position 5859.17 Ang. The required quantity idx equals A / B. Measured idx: 1.0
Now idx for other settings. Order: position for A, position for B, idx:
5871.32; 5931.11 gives 0.8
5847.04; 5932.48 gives 1.1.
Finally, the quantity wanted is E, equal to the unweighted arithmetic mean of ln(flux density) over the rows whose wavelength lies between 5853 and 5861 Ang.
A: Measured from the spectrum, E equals 2.49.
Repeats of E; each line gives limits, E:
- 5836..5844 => 2.60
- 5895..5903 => 2.47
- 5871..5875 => 2.37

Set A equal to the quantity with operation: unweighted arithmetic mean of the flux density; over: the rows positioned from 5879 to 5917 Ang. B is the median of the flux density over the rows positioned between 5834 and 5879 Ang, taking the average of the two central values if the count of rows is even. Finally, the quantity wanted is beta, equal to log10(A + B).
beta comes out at 1.39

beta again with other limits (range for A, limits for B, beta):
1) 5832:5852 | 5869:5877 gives 1.41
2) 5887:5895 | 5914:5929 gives 1.35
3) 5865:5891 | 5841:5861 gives 1.40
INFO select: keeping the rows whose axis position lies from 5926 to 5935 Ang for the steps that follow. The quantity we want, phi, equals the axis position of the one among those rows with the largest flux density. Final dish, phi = 5927.02 Ang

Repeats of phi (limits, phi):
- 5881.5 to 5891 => 5882.15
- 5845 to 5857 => 5847.04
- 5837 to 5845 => 5841.66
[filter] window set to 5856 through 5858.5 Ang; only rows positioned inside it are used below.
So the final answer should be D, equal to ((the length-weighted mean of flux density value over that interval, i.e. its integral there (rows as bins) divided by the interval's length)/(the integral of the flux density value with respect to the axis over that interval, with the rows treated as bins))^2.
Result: 0.16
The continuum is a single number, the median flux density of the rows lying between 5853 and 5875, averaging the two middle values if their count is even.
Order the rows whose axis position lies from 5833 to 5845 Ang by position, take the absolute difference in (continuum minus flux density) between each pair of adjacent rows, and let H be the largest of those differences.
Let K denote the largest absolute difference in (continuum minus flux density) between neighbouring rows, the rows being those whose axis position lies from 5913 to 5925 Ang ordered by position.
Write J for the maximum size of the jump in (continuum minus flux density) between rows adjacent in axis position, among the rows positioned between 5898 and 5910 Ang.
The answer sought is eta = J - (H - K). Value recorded 2.3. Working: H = 2.8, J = 3.21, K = 1.9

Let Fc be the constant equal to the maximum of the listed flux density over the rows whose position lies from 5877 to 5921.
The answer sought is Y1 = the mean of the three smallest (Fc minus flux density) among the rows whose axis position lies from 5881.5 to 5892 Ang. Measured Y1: 2.19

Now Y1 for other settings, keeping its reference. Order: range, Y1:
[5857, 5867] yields 1.24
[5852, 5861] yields 2.56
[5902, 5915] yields 0.82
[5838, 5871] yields -0.26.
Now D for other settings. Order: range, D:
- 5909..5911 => 0.25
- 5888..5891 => 0.11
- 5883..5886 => 0.11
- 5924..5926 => 0.25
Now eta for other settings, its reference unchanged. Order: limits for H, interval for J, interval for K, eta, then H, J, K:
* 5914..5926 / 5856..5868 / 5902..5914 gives 6.4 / 1.9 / 4.07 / 4.2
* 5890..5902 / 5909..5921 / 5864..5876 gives 6.1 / 2.1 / 4.20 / 4.1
